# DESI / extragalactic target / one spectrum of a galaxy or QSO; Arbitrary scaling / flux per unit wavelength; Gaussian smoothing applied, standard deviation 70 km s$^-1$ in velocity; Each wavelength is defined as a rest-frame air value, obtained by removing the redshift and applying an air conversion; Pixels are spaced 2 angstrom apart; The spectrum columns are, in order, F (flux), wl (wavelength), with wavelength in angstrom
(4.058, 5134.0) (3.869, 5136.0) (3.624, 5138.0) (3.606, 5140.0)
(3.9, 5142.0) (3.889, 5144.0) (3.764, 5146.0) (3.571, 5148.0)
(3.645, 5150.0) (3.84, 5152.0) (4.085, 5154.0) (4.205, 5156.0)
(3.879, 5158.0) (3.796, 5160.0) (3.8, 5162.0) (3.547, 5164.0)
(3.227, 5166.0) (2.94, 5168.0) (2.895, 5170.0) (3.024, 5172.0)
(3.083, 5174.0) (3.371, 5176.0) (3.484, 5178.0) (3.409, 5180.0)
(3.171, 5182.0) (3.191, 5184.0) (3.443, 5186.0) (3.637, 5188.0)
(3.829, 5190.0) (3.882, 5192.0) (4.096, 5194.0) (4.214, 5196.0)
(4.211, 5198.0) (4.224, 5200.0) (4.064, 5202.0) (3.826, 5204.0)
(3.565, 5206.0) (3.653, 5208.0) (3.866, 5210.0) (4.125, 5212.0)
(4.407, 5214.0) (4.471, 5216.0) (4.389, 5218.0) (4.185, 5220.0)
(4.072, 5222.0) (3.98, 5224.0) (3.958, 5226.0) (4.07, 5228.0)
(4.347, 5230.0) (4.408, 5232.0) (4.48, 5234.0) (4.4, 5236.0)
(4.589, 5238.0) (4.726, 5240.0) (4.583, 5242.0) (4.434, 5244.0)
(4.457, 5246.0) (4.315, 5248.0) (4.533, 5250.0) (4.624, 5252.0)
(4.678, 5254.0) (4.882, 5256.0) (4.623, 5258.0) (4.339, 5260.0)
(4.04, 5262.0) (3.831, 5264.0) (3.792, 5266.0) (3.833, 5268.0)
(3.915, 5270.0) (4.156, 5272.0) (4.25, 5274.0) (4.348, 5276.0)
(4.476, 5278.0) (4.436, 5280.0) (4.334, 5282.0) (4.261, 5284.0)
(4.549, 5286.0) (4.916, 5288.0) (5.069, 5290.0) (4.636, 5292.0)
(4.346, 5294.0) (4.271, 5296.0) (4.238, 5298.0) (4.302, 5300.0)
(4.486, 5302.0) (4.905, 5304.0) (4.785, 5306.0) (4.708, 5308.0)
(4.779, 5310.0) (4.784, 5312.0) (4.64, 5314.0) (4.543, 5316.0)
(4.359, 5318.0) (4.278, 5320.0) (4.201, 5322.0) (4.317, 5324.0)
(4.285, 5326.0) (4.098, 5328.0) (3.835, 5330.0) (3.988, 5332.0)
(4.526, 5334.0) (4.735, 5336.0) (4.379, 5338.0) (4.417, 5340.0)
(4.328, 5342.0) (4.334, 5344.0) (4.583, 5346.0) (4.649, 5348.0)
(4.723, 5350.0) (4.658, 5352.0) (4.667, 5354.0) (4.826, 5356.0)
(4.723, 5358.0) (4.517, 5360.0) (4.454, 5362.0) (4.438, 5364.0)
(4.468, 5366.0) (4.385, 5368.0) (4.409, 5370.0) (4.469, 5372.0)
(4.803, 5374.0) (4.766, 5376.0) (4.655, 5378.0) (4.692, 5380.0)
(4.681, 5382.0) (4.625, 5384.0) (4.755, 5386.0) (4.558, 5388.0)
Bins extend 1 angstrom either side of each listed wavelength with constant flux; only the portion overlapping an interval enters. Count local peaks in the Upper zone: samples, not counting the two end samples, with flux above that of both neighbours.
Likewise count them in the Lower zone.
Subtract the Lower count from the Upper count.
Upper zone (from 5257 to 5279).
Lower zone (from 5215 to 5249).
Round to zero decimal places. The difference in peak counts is -3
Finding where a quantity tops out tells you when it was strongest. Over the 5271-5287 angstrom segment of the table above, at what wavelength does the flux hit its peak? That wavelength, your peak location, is 5286.0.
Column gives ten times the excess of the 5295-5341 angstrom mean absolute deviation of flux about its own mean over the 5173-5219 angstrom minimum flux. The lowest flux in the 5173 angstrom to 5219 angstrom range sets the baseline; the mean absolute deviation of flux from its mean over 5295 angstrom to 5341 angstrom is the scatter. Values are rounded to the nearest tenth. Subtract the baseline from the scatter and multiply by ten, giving -28.6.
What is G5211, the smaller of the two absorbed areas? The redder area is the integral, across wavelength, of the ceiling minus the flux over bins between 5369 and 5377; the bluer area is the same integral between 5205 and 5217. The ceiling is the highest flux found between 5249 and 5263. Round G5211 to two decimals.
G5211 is 2.16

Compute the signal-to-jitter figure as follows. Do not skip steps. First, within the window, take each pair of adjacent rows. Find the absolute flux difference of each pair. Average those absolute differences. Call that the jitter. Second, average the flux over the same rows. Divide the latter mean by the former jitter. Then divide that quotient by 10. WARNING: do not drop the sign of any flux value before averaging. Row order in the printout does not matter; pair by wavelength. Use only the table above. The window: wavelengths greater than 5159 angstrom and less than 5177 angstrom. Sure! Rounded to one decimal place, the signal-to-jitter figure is 1.9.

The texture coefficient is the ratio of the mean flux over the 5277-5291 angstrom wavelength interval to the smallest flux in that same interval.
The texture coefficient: 1.07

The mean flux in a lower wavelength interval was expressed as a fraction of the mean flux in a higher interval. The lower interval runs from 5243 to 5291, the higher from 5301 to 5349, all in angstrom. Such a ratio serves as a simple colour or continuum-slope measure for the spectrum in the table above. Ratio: 0.98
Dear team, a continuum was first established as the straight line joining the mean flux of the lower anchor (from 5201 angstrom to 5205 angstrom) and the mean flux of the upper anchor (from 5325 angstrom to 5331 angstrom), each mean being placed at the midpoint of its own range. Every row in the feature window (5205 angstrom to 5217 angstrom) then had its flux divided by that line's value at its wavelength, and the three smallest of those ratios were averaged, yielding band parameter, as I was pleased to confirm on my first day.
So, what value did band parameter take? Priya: 0.94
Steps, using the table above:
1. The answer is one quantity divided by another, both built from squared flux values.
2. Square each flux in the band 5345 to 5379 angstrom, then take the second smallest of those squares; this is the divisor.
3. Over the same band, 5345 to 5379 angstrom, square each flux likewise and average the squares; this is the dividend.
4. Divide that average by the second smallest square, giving 1.09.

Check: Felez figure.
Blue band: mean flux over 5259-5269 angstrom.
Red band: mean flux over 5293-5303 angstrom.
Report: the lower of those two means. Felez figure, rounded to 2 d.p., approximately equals 3.97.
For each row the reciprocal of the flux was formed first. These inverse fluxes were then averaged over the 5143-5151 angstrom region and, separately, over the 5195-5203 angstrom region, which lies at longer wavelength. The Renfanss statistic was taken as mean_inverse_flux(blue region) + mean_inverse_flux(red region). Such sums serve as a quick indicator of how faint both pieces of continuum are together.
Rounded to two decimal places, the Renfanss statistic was 0.51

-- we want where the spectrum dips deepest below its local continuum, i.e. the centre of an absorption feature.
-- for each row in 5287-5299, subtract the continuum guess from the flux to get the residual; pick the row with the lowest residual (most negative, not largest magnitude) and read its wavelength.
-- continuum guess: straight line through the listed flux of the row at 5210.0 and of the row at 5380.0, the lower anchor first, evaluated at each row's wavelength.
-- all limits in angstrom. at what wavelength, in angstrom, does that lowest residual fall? 5298.0 angstrom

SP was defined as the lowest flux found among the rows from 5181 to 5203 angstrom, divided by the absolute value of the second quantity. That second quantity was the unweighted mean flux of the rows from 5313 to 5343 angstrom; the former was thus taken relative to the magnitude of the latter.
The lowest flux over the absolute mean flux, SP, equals 0.73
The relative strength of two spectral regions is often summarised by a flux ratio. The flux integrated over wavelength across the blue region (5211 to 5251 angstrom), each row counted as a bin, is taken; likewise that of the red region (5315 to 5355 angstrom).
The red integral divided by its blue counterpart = 1.01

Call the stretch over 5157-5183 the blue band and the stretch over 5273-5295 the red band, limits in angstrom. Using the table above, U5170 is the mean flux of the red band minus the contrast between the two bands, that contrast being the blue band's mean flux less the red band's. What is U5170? 5.7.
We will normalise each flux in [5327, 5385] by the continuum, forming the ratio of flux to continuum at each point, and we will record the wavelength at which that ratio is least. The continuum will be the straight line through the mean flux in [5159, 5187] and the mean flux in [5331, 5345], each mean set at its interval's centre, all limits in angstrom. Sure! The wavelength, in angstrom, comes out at 5330.0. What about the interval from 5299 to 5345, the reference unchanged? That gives 5330.0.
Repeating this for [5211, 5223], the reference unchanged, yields 5222.0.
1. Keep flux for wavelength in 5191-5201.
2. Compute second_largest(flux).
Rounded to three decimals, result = 4.214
